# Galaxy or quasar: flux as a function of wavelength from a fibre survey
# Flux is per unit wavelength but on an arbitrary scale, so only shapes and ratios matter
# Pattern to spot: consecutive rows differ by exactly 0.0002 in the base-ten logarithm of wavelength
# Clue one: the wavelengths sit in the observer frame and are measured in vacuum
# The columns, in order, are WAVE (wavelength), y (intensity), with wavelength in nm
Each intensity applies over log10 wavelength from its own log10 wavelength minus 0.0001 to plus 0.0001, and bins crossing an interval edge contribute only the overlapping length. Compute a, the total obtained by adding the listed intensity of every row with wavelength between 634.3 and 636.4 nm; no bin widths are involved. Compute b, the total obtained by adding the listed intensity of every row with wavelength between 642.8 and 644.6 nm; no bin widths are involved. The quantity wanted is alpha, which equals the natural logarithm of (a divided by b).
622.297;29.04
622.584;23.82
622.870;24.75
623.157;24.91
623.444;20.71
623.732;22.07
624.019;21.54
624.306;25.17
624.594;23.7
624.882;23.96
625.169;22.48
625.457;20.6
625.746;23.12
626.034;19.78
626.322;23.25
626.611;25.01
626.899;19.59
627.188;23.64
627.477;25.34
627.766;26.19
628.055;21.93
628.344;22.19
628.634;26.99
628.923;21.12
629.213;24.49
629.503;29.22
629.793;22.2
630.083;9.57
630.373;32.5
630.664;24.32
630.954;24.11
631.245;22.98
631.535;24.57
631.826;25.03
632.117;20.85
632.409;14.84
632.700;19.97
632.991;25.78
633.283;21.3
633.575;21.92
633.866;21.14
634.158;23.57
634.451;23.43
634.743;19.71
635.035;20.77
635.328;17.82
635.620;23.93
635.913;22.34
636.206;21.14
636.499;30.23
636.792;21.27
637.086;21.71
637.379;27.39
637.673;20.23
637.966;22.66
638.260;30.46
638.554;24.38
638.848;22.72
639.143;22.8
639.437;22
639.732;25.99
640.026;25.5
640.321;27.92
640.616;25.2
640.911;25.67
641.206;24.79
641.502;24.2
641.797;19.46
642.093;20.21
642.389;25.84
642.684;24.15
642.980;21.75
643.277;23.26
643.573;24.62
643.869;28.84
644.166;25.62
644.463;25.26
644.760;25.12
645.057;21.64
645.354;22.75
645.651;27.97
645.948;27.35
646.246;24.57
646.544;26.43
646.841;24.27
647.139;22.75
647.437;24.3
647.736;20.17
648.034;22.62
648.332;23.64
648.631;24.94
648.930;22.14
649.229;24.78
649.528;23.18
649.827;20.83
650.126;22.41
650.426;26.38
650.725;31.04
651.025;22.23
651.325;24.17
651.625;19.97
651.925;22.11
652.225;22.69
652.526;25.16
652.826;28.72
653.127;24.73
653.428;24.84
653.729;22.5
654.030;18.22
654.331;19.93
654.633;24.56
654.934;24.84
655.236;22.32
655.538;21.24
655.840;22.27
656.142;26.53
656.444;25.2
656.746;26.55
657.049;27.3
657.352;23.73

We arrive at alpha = 0.0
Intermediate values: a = 149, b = 149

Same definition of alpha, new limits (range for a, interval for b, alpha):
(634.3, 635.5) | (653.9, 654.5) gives 0.8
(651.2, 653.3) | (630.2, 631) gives 0.7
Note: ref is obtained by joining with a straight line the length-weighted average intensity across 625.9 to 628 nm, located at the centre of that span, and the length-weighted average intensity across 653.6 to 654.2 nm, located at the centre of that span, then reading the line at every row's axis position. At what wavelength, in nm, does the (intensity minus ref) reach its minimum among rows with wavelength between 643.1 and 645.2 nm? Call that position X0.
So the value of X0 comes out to 645.057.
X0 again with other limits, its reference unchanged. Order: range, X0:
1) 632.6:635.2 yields 634.743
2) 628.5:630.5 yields 630.083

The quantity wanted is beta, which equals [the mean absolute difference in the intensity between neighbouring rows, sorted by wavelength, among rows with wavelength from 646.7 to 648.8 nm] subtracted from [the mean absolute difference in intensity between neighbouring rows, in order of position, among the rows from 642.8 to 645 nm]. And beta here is -0.19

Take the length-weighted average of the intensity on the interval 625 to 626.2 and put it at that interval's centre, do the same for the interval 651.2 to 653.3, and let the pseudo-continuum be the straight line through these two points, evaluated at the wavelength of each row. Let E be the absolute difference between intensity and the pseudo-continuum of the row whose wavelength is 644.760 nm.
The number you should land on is 1.8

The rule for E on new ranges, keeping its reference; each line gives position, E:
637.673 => 2.4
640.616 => 2.3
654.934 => 0.7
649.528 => 0.5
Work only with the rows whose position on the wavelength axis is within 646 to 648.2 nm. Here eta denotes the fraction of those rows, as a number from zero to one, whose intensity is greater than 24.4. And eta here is 0.29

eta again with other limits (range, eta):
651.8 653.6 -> 0.67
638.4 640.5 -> 0.43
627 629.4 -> 0.50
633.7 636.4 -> 0.00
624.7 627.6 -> 0.20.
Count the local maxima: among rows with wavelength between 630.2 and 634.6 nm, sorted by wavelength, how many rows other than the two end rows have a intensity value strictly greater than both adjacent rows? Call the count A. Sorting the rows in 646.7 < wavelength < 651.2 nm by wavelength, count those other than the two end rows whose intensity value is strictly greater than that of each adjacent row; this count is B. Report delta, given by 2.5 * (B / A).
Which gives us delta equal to 2.50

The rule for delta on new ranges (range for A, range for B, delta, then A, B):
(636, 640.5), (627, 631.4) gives 2.00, 5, 4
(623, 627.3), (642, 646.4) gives 1.50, 5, 3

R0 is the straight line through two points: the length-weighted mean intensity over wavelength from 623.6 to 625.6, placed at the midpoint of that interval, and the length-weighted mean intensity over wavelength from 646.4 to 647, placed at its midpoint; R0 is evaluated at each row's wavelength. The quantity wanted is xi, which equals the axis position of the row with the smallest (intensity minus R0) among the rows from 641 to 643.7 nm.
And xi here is 641.797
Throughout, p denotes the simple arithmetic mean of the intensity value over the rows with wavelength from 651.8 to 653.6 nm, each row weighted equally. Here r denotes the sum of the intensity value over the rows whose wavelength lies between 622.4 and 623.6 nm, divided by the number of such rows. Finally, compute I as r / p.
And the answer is 0.95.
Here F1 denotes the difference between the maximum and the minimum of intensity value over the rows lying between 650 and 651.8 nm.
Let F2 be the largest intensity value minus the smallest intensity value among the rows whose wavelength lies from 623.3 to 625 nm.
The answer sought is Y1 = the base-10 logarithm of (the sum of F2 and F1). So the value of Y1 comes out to 1.19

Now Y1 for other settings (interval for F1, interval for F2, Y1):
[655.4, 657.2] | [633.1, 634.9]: 1.00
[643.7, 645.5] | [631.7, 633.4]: 1.26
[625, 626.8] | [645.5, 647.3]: 1.02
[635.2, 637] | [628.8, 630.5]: 1.55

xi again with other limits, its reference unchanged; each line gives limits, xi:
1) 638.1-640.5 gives 639.437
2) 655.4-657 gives 655.538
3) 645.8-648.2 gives 647.736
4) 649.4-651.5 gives 649.827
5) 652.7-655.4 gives 654.030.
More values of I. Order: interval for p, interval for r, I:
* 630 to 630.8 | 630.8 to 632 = 1.09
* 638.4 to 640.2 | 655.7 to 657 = 1.05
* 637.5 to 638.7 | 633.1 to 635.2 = 0.89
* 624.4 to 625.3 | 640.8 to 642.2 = 0.98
